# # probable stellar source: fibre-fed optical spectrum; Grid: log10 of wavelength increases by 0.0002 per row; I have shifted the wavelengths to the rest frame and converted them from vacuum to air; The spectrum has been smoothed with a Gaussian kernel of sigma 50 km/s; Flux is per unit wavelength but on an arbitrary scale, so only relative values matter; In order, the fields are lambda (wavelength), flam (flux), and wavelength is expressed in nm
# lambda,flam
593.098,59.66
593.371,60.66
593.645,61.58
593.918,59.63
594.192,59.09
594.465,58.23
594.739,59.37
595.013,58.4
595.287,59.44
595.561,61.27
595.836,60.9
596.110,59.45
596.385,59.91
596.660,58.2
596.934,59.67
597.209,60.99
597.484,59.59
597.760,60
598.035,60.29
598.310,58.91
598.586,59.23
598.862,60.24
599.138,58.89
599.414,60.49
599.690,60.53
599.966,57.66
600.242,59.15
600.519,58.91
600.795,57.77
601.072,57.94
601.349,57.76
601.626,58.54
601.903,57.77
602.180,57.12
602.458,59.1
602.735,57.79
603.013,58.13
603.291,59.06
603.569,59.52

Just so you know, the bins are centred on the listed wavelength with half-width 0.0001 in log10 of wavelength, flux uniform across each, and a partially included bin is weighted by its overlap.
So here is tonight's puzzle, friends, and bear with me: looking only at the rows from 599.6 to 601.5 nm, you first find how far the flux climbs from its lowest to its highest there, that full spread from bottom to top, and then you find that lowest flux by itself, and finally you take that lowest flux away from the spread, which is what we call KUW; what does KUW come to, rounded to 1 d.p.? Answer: -54.8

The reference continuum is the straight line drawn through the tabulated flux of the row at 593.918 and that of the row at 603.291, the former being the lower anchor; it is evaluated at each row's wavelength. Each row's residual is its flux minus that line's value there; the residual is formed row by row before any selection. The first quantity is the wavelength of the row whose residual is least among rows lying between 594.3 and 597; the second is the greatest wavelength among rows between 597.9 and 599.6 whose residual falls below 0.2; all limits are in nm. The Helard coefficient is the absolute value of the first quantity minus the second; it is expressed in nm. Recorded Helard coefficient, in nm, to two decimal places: 4.67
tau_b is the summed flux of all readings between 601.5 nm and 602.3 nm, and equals 173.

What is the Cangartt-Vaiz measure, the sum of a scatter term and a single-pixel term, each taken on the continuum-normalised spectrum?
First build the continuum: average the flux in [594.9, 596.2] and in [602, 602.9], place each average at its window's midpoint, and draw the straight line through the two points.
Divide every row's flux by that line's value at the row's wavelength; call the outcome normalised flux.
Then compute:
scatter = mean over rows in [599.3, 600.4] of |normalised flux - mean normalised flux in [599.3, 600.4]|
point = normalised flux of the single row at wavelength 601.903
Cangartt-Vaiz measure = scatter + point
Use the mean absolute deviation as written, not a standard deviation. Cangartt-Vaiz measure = 1.01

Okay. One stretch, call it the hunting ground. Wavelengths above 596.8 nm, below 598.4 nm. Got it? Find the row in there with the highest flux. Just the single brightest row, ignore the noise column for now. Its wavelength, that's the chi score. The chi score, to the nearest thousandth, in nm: 597.209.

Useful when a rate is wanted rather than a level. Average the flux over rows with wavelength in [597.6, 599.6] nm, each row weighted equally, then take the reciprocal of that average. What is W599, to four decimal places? 0.0167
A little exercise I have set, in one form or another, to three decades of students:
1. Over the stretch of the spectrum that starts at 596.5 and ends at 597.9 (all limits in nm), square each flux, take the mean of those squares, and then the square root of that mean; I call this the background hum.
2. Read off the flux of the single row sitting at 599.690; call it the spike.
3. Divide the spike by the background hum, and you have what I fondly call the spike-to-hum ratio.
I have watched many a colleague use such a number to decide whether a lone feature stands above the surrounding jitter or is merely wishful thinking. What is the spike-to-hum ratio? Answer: 1.01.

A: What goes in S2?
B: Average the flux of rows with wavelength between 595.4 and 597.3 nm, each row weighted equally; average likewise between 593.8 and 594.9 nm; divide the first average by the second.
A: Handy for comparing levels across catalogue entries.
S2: 1.02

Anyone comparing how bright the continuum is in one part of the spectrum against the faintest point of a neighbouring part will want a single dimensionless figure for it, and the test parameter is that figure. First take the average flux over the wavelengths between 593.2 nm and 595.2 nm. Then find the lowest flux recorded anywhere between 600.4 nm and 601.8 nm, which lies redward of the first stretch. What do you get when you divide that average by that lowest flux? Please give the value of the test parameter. 1.03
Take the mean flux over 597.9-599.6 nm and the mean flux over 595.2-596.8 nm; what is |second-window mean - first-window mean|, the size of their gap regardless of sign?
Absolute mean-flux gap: 0.2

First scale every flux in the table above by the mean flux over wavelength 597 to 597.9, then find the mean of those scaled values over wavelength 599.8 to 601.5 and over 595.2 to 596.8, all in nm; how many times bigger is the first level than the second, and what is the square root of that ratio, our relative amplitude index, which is 0.99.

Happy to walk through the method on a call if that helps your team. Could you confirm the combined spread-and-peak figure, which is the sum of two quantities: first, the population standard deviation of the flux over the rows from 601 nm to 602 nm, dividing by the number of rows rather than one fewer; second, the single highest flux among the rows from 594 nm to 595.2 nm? 59.7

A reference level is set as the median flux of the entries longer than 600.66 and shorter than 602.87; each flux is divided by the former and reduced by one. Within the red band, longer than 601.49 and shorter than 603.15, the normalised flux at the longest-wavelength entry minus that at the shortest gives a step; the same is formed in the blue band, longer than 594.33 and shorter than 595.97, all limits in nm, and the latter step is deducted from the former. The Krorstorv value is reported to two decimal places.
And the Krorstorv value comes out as -0.05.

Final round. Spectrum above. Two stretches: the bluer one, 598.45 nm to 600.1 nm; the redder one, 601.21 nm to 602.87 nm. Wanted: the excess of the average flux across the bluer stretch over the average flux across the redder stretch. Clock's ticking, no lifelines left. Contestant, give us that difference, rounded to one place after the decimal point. 1.5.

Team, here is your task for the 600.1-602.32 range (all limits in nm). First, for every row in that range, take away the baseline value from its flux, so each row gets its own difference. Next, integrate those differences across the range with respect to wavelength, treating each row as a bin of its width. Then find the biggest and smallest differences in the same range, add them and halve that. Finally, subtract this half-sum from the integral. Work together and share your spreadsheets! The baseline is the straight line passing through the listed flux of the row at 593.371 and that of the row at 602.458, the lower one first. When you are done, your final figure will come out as -1.5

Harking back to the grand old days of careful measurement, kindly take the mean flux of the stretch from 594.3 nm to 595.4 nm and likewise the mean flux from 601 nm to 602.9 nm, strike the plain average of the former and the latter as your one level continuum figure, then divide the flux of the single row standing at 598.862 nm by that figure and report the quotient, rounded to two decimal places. 1.03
